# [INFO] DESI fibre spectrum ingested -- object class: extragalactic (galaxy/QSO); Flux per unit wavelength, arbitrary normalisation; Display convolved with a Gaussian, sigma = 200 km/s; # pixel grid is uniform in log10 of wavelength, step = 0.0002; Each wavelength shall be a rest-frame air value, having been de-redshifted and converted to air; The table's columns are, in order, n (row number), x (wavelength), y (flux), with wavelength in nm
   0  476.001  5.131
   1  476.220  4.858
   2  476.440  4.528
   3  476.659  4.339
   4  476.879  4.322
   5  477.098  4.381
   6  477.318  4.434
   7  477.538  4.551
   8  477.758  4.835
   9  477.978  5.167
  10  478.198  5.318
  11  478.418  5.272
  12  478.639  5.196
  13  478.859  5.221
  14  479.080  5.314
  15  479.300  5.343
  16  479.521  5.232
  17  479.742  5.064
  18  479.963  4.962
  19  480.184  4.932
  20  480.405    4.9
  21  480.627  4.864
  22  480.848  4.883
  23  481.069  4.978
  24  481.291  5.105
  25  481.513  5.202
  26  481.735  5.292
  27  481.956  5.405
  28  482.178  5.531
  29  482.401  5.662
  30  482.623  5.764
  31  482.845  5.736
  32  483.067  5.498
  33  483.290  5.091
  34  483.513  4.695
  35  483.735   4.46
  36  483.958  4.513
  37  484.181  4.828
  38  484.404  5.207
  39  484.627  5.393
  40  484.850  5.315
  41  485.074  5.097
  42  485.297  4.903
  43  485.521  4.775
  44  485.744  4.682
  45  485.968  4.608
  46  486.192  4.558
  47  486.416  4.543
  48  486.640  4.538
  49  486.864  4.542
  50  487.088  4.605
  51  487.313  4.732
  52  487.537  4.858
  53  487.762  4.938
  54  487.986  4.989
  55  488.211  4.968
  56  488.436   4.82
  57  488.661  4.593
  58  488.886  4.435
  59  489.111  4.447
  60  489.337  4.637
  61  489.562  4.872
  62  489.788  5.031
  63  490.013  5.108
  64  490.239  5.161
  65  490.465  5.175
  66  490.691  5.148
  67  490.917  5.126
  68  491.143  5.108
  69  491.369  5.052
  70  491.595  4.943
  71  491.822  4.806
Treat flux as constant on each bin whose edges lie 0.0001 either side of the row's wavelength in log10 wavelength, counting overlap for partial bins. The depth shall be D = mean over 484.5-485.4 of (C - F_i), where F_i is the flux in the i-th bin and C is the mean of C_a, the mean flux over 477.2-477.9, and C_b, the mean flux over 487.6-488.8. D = -0.44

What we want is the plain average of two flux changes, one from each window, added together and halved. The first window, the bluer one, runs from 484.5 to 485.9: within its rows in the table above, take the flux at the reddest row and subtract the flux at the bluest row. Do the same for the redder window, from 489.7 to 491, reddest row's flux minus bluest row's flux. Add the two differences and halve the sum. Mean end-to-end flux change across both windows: -0.3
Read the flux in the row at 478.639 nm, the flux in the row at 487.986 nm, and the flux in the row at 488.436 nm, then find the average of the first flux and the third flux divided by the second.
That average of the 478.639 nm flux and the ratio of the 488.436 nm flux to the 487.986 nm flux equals 3.08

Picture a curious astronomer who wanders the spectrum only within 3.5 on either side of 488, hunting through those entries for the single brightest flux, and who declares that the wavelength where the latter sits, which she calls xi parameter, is 484.627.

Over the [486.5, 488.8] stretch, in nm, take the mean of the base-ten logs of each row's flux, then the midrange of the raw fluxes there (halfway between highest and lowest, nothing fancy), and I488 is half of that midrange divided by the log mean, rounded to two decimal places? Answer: 3.52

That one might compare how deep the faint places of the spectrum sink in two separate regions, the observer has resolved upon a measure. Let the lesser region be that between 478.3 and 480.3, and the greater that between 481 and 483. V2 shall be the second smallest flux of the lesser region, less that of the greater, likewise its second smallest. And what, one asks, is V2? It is -0.143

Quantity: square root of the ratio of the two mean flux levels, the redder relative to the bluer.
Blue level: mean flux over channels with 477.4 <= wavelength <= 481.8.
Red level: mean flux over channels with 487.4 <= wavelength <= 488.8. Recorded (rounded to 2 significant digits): 0.98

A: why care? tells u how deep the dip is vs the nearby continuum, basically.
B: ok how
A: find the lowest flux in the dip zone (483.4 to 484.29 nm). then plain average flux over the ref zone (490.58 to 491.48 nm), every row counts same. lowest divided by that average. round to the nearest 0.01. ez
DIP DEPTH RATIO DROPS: 0.87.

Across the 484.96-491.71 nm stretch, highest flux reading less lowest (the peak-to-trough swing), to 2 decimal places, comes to 0.74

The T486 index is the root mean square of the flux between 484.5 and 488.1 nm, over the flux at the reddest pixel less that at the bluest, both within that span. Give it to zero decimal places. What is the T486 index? -12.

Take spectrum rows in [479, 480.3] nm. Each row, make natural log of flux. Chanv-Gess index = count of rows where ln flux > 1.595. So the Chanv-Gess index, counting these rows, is 6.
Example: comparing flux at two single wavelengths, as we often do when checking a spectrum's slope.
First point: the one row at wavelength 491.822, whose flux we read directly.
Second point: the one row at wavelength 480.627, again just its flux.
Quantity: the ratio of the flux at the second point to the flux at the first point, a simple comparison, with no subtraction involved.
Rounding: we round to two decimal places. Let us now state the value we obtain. 1.01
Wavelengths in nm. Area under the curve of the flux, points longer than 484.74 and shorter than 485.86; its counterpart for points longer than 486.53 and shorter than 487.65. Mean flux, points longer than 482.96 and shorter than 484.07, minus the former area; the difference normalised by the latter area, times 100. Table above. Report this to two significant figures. -13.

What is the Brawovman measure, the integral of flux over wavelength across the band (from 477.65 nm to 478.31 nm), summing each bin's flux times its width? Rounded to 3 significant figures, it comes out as 3.37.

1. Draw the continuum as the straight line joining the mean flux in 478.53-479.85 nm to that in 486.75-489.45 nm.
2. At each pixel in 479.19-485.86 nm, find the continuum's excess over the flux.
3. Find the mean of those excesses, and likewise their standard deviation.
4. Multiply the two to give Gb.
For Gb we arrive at -0.025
